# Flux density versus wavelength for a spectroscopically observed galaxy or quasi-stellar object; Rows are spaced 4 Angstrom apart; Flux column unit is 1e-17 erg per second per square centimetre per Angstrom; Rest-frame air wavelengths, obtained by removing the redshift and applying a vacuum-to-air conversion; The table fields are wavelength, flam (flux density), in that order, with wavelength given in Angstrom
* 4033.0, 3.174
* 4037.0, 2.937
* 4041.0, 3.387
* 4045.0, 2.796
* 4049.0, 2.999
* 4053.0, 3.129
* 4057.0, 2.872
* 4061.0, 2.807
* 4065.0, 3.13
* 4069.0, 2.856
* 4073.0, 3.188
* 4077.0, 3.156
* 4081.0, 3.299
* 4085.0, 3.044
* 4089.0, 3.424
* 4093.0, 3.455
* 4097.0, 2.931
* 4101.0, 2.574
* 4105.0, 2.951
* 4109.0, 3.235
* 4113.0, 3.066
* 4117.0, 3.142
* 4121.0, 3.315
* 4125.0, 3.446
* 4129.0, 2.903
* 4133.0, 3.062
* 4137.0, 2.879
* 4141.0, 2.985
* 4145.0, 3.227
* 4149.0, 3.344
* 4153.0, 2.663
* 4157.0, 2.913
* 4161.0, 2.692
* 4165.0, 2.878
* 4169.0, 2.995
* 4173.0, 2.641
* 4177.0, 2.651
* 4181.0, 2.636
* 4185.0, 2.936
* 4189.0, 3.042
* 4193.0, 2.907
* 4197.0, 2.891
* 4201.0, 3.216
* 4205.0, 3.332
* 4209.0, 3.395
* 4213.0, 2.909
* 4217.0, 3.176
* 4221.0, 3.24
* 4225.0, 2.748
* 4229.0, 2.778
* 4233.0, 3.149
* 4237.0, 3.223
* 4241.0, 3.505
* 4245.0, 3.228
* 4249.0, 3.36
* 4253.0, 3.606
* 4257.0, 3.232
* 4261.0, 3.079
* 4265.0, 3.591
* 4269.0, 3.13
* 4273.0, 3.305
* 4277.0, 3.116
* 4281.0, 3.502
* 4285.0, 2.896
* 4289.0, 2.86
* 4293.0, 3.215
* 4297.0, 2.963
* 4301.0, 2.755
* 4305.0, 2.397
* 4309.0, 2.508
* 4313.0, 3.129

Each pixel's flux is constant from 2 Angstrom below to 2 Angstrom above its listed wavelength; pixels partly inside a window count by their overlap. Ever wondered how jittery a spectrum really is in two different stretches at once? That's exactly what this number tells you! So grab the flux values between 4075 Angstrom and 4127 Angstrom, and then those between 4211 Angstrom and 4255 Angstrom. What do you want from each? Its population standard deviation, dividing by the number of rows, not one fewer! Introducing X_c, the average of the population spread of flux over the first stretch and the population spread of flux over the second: 0.251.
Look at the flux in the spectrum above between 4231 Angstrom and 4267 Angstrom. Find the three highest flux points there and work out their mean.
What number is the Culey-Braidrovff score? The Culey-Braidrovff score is 3.57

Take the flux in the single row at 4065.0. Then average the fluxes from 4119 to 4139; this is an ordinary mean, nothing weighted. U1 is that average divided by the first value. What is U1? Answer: 1.00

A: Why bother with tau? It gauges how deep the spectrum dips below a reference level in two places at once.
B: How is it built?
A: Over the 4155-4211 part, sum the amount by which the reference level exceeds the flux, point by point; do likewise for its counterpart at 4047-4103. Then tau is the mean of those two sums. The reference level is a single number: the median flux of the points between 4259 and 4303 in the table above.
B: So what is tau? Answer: 1.6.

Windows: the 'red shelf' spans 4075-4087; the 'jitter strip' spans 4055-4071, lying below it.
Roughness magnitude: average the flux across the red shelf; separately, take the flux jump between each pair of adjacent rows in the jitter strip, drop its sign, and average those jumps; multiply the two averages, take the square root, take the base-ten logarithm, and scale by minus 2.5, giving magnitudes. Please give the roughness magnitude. 0.19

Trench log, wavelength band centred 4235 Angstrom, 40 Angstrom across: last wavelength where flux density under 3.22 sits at 4233.0 Angstrom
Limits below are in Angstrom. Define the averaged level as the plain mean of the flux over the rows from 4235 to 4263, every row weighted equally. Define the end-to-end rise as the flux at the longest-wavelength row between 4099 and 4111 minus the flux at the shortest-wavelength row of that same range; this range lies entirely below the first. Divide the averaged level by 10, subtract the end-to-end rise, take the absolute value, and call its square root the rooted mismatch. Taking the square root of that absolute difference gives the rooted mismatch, 0.57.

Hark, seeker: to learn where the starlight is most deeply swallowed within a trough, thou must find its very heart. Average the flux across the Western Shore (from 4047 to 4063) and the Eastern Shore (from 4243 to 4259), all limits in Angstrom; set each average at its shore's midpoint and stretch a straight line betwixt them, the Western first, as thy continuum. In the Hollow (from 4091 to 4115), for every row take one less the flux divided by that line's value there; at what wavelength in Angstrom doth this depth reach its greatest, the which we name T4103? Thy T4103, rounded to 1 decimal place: 4101.0 Angstrom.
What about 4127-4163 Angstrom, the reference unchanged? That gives 4153.0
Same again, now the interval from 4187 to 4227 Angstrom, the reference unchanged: 4225.0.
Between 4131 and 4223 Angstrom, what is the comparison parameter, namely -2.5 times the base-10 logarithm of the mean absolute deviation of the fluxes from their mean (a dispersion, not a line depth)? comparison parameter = 1.80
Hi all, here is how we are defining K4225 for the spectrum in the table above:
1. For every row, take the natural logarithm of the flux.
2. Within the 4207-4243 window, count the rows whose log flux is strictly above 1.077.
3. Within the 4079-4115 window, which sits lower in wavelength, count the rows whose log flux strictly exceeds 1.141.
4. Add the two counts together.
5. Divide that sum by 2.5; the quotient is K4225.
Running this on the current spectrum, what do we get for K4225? 4.0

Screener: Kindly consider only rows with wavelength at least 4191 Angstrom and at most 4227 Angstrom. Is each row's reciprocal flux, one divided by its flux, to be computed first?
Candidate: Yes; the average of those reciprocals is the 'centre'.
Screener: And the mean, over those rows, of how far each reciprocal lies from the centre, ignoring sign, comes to 0.022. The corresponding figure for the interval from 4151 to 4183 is 0.016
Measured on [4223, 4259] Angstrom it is 0.022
